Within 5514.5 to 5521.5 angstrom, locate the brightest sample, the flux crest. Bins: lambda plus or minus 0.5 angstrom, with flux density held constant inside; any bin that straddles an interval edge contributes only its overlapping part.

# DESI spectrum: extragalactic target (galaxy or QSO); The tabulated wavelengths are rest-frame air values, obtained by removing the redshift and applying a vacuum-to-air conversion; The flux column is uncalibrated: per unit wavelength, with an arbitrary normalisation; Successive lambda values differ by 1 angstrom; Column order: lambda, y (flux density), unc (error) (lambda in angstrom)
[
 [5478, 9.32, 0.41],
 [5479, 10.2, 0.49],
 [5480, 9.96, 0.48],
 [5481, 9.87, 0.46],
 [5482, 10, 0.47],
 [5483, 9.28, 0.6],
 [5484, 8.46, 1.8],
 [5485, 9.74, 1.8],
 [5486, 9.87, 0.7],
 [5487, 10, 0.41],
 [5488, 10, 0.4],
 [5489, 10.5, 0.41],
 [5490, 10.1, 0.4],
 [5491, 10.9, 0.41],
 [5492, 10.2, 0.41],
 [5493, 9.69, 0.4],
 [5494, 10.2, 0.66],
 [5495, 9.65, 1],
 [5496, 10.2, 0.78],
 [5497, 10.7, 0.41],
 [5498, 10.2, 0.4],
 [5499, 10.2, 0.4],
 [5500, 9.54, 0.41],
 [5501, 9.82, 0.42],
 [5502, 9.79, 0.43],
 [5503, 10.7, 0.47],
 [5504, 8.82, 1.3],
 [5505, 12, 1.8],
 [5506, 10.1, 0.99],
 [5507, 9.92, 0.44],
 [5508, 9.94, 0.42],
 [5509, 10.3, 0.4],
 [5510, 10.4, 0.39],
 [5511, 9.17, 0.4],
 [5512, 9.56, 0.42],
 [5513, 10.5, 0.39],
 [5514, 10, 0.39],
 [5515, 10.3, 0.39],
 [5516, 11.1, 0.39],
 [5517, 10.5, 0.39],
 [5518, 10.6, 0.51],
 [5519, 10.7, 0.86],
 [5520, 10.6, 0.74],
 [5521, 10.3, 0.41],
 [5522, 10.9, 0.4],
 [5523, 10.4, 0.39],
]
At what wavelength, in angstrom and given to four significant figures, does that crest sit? 5516 angstrom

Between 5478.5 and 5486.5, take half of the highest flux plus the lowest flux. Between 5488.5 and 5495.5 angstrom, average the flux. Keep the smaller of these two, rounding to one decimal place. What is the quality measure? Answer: 9.3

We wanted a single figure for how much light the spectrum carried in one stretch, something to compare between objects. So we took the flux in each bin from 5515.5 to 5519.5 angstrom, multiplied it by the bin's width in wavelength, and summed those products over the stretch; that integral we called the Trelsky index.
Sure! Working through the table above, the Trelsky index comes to 42.9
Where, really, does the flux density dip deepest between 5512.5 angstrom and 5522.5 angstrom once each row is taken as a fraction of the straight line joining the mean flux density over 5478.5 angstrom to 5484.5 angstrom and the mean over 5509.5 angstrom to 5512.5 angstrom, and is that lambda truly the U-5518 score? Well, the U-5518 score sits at 5514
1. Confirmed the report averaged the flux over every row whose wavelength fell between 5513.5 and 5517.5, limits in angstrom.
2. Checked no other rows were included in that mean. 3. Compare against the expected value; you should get 10.5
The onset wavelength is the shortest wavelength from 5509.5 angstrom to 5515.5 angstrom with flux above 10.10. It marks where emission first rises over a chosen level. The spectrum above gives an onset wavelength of 5510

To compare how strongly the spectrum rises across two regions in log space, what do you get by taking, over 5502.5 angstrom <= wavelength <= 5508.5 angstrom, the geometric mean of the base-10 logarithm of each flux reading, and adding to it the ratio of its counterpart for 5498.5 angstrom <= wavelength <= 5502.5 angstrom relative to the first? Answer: 1.99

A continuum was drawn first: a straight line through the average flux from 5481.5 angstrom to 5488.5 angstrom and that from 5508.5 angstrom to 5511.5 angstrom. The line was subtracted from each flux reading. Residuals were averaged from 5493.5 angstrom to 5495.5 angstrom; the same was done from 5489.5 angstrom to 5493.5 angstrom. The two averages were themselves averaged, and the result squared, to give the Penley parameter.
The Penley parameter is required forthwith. 0.12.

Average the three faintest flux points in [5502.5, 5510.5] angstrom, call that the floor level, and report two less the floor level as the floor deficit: -7.6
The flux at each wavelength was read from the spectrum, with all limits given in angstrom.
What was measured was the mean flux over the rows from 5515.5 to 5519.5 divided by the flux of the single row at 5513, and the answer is 1.02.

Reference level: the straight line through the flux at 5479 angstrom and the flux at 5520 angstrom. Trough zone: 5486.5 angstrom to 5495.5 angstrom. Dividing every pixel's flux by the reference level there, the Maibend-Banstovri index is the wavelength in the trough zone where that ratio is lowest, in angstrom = 5495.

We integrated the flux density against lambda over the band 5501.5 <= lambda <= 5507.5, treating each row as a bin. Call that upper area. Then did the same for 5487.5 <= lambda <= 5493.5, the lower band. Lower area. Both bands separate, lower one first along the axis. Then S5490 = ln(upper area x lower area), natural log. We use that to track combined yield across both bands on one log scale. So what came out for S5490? 8.23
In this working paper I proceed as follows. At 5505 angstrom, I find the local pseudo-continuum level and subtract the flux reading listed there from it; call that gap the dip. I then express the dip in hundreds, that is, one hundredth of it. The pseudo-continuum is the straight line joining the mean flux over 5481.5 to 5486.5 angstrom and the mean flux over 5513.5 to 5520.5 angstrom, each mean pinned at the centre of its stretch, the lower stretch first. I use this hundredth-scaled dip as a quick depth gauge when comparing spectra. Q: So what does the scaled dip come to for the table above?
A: -0.018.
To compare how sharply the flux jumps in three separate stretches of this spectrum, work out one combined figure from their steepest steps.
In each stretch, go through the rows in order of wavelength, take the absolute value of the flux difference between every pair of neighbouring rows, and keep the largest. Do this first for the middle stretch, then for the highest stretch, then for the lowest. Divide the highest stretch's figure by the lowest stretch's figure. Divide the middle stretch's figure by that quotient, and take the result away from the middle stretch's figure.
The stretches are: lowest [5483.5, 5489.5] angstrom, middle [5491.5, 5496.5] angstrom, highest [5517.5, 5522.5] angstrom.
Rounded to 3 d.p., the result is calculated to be -0.623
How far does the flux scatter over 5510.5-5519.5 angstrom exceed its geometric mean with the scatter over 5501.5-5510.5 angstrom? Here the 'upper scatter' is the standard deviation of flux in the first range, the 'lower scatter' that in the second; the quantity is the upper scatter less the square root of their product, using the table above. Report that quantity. -0.11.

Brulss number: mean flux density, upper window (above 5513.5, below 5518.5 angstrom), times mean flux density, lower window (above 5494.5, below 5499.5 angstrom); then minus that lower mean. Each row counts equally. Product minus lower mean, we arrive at 96.8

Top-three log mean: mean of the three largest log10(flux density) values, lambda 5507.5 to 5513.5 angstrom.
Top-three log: 1.02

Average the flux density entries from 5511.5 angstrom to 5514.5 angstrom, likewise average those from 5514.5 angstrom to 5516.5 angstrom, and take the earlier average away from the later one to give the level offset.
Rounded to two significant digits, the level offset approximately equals 0.68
